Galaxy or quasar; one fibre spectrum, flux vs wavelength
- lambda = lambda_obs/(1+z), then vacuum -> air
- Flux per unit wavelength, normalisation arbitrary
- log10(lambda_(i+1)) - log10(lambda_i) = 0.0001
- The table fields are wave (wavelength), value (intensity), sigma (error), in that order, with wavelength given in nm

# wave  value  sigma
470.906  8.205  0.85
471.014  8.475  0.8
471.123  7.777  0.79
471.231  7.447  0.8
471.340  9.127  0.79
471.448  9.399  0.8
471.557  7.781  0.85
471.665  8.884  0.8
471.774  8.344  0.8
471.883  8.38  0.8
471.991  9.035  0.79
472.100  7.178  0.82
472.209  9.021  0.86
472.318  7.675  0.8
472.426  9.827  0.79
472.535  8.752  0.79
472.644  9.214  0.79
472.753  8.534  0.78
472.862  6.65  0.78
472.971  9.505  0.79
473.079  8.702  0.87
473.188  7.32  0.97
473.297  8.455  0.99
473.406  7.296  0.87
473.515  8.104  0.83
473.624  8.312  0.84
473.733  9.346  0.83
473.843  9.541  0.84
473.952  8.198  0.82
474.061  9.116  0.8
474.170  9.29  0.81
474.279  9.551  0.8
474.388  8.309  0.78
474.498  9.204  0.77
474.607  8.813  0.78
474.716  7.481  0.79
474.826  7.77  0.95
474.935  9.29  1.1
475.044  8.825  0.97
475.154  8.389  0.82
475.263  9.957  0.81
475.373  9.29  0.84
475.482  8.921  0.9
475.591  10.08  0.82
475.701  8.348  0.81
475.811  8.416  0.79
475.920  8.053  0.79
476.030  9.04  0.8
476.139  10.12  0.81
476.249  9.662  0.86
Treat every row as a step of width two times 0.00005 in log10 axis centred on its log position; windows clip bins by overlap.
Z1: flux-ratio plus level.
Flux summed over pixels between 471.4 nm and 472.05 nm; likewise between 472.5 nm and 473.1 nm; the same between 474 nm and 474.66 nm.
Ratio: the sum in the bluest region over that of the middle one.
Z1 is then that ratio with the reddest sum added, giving 55.3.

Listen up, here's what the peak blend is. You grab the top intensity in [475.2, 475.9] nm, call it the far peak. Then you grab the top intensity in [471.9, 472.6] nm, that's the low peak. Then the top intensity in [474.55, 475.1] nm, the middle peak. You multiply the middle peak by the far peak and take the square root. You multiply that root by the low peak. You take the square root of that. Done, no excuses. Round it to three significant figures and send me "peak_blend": 9.75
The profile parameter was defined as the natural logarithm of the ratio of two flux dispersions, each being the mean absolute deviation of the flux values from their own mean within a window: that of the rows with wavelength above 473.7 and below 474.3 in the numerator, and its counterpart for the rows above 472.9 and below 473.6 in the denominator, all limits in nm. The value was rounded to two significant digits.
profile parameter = -0.65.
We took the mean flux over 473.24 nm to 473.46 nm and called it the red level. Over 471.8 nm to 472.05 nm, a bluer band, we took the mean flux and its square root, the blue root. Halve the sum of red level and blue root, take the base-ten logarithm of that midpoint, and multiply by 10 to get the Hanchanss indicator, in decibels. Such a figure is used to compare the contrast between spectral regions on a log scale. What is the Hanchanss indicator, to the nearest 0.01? 7.33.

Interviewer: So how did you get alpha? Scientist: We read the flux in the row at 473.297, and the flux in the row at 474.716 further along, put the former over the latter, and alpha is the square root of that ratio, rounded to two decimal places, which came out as 1.06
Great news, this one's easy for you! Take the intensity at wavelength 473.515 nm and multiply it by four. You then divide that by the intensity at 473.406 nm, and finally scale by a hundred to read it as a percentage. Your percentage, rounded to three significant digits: 444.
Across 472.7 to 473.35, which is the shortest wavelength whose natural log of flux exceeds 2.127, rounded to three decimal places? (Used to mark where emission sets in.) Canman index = 472.753 nm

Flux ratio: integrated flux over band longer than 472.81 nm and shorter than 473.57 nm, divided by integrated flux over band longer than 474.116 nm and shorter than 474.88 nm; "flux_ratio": 0.925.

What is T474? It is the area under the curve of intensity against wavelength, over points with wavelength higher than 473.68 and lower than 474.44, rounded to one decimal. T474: 6.9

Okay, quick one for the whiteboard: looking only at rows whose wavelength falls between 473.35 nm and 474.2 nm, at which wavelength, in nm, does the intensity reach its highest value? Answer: 473.843 nm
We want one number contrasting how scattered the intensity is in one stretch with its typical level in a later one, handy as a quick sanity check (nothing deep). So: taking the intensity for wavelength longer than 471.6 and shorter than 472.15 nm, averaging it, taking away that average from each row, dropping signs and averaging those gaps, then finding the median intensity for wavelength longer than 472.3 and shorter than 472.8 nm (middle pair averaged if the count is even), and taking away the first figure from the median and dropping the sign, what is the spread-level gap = 8.3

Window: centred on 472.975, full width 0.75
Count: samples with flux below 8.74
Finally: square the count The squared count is 25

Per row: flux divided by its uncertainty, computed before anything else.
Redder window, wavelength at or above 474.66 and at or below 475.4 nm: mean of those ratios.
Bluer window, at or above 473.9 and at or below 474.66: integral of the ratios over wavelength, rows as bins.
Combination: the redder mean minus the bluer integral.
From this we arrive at 1.2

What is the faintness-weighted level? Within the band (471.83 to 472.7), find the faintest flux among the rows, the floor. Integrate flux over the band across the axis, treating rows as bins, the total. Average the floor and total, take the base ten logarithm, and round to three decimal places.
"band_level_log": 0.866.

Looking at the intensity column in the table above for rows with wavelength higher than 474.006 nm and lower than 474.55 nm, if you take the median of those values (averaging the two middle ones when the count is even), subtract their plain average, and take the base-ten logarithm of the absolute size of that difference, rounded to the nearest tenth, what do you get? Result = -1.0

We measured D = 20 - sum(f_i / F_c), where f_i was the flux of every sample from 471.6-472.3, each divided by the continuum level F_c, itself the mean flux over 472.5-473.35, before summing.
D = 13.9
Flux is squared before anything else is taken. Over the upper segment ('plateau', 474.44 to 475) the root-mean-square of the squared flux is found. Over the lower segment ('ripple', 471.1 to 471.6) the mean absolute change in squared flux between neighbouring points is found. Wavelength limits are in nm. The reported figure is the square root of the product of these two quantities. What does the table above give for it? 35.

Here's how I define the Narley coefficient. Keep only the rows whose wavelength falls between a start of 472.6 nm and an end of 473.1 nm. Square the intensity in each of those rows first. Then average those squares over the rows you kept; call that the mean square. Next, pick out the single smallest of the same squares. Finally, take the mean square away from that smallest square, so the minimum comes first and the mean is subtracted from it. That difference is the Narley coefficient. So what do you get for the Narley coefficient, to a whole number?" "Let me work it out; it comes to -29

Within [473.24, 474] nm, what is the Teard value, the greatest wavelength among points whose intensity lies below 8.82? 473.952 nm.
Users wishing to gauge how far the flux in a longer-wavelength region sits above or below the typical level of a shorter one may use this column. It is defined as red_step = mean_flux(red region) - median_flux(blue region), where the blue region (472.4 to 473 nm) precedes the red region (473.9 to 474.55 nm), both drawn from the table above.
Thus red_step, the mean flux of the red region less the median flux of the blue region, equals 0.0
